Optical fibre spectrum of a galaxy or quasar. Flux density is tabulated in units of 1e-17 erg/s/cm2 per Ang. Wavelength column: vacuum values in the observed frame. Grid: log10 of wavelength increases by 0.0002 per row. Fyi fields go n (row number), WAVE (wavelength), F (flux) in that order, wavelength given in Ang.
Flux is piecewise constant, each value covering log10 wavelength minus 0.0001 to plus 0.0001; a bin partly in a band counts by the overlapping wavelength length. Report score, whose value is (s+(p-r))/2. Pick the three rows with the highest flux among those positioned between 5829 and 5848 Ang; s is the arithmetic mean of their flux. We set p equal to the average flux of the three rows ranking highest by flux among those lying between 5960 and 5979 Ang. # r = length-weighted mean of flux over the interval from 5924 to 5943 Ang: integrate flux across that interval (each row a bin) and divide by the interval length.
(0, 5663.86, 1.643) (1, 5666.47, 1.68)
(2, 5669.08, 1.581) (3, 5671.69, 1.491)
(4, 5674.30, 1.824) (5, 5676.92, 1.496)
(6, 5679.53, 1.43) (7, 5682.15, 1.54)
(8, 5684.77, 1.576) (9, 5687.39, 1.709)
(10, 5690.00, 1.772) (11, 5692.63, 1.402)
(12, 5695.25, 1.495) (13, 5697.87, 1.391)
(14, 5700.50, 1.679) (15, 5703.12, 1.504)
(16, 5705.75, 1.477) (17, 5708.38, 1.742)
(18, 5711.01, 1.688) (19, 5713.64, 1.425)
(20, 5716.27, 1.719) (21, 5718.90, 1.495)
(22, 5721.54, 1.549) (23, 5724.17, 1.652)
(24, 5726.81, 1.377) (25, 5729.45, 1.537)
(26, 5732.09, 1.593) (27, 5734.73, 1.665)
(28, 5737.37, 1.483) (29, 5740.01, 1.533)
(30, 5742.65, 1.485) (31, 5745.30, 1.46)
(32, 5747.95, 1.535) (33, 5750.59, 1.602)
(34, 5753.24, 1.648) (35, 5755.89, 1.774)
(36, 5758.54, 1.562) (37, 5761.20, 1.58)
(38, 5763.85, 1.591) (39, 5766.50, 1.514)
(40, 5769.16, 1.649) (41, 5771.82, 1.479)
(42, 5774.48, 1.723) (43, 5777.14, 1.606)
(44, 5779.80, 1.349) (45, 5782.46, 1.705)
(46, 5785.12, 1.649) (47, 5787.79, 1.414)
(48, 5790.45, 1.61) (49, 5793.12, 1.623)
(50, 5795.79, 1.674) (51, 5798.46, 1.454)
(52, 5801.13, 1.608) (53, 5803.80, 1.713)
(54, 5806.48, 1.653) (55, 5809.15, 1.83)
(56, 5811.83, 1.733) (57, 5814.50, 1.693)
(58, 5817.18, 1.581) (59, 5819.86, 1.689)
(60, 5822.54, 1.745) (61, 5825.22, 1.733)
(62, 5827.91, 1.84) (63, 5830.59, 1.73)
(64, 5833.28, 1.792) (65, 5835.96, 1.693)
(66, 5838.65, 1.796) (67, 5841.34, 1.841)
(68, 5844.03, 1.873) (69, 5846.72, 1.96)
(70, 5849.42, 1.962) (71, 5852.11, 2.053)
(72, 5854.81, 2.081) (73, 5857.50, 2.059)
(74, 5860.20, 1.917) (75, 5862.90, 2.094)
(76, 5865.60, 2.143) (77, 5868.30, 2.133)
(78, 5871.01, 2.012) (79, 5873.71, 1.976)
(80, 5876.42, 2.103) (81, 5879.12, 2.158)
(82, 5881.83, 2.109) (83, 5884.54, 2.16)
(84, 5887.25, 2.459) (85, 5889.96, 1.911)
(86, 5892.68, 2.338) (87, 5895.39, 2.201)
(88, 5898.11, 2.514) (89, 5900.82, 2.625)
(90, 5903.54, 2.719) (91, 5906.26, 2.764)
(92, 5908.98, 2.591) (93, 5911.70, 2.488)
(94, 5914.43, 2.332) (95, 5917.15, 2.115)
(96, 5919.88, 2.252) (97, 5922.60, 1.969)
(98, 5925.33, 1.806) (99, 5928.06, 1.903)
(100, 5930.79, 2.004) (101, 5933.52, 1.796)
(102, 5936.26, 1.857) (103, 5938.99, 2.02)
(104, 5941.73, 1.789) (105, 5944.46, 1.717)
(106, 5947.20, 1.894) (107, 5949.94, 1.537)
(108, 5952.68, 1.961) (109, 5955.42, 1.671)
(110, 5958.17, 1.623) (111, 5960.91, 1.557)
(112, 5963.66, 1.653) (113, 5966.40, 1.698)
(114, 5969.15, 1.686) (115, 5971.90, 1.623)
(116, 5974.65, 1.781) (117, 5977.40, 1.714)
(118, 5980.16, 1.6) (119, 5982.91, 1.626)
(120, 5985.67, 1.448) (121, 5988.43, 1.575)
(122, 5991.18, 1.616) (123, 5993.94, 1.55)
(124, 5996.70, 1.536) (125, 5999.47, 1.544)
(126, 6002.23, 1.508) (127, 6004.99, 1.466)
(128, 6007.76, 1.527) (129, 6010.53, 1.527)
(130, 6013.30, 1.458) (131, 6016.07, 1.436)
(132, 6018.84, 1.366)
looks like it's 0.87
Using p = 1.73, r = 1.88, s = 1.9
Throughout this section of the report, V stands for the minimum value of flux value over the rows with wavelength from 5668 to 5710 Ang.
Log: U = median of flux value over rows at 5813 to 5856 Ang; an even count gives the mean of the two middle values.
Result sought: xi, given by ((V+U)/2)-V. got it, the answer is 0.20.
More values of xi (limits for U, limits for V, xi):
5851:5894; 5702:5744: 0.36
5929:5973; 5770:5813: 0.18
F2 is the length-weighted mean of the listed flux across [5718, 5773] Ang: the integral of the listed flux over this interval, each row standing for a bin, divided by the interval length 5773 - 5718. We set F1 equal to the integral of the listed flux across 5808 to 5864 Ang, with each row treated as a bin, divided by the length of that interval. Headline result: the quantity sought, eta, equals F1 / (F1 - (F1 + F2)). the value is -1.2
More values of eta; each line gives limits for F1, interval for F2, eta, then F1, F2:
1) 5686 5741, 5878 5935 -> -0.7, 1.57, 2.25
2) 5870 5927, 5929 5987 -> -1.3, 2.27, 1.73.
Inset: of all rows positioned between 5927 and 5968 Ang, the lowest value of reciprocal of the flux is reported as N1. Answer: 0.50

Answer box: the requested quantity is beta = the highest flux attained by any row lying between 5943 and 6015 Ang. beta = 1.961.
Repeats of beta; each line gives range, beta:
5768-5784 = 1.723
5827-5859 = 2.081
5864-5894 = 2.459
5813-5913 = 2.764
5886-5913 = 2.764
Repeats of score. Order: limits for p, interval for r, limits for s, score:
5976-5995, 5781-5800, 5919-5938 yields 1.07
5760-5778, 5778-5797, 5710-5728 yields 0.89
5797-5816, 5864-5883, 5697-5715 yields 0.69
